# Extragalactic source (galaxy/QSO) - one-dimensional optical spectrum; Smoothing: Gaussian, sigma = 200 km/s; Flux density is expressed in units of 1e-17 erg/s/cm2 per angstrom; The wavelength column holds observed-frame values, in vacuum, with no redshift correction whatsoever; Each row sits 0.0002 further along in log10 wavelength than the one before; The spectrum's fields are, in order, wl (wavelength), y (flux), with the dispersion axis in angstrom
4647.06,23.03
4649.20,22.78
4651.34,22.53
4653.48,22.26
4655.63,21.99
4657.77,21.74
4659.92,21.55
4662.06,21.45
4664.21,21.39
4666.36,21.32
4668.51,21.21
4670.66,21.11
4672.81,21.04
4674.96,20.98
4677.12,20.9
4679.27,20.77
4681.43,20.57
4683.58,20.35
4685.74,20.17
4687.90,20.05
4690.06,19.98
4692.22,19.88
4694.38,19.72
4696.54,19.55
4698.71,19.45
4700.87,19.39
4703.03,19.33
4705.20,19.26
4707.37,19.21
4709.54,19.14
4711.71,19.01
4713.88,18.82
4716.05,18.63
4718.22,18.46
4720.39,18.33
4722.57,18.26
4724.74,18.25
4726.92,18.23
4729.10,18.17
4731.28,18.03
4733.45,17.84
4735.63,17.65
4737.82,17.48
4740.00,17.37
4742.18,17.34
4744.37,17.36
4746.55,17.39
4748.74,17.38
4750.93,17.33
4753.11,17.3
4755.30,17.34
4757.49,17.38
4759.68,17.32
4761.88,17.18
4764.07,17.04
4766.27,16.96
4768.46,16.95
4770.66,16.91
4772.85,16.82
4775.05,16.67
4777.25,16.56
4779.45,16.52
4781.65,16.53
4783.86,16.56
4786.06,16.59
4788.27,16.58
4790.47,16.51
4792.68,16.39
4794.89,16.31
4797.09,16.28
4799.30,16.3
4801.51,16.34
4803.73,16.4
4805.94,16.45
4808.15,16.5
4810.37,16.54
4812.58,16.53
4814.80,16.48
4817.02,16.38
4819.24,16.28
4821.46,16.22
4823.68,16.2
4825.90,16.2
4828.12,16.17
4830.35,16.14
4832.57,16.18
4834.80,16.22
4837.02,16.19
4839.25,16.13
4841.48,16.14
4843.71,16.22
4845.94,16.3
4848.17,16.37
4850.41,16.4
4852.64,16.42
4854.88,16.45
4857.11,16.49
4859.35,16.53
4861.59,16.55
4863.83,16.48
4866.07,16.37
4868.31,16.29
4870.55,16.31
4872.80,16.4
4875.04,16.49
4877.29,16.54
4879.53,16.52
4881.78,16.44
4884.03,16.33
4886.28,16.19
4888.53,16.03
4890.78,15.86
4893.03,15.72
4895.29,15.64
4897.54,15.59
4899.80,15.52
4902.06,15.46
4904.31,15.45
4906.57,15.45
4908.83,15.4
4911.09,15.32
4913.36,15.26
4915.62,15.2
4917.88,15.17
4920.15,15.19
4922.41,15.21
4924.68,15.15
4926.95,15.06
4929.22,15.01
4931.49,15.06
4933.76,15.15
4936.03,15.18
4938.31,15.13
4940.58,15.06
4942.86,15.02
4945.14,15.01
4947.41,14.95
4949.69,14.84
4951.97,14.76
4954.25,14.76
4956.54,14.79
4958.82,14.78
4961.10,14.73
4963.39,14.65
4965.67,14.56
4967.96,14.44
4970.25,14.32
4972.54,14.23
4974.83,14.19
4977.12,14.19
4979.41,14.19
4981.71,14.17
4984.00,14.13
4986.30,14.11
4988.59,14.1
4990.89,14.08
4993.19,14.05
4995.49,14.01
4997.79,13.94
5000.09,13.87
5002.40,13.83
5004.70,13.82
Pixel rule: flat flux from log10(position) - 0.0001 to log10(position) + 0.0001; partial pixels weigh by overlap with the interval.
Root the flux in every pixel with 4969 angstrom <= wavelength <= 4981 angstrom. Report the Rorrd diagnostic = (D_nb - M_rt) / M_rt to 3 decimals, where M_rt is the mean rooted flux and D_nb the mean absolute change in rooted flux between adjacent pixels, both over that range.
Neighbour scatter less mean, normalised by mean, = -0.999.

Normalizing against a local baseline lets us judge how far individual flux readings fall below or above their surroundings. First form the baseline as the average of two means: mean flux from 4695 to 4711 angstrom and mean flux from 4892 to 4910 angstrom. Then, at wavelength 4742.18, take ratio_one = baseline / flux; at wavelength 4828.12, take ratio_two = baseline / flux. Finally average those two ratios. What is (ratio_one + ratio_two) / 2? 1.04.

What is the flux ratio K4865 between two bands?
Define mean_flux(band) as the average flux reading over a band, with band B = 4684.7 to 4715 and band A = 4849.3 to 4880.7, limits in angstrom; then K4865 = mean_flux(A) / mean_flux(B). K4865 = 0.84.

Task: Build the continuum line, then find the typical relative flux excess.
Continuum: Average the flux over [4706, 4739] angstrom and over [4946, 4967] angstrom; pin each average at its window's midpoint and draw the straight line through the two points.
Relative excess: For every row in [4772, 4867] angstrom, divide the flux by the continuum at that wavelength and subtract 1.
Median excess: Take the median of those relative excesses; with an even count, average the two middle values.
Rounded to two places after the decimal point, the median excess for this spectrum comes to -0.03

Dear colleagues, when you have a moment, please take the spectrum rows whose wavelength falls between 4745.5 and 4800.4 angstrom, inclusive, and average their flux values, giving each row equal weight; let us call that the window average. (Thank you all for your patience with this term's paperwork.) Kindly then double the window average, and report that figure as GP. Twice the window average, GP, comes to 33.7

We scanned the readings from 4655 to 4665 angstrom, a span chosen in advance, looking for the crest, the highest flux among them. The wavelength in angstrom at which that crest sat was 4655.63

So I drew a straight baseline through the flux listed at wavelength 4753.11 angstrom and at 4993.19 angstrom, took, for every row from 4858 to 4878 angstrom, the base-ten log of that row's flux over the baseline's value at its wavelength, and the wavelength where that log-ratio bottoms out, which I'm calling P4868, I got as 4868.31 angstrom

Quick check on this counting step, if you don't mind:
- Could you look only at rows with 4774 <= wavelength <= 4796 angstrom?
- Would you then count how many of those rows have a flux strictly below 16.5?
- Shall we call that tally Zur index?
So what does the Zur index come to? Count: 2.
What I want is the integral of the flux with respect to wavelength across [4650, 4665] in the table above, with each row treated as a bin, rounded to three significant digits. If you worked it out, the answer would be 328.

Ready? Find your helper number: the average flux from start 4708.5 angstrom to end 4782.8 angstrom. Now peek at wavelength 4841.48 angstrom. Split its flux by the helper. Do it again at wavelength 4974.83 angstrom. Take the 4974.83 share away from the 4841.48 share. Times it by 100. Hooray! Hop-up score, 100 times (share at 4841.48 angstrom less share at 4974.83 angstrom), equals 11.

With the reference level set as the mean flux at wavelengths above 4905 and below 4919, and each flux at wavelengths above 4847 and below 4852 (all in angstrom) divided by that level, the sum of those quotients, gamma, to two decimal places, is 2.14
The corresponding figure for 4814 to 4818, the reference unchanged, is 2.15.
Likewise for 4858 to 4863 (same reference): 2.16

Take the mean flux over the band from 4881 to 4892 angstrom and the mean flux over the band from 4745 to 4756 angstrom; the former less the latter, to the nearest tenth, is -1.2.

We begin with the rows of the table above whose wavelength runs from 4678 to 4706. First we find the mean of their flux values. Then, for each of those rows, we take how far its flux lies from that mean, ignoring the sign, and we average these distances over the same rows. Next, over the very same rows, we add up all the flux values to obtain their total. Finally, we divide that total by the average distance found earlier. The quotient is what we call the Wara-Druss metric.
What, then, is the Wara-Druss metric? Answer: 647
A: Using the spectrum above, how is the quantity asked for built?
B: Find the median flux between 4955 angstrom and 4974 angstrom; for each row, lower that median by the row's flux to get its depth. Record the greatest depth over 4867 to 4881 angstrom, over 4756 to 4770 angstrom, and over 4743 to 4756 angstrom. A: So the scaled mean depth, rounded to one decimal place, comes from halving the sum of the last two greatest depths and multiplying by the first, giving 4.2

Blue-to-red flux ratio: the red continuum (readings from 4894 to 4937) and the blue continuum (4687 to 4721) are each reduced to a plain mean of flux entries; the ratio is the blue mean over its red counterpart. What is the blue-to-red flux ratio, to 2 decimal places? 1.26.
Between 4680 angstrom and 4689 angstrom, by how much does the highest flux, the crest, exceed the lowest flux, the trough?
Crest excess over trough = 0.52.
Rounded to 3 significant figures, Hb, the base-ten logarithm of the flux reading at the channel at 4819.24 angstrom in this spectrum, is 1.21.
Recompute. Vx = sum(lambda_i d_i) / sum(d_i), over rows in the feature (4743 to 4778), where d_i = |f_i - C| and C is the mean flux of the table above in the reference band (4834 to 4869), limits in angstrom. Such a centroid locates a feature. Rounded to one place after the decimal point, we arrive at 4757.5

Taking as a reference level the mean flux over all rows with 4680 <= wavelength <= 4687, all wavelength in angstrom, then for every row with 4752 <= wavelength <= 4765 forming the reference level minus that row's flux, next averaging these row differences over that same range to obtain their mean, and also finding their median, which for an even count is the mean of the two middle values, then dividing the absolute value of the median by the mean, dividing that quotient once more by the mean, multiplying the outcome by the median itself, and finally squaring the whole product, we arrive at 0.94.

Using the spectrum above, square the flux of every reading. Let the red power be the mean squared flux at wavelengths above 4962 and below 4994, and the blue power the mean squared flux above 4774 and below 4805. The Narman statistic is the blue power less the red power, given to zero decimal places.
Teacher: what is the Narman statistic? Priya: 68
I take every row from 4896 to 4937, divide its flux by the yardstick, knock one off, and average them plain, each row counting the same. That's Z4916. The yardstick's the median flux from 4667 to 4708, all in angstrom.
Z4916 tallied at -0.24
